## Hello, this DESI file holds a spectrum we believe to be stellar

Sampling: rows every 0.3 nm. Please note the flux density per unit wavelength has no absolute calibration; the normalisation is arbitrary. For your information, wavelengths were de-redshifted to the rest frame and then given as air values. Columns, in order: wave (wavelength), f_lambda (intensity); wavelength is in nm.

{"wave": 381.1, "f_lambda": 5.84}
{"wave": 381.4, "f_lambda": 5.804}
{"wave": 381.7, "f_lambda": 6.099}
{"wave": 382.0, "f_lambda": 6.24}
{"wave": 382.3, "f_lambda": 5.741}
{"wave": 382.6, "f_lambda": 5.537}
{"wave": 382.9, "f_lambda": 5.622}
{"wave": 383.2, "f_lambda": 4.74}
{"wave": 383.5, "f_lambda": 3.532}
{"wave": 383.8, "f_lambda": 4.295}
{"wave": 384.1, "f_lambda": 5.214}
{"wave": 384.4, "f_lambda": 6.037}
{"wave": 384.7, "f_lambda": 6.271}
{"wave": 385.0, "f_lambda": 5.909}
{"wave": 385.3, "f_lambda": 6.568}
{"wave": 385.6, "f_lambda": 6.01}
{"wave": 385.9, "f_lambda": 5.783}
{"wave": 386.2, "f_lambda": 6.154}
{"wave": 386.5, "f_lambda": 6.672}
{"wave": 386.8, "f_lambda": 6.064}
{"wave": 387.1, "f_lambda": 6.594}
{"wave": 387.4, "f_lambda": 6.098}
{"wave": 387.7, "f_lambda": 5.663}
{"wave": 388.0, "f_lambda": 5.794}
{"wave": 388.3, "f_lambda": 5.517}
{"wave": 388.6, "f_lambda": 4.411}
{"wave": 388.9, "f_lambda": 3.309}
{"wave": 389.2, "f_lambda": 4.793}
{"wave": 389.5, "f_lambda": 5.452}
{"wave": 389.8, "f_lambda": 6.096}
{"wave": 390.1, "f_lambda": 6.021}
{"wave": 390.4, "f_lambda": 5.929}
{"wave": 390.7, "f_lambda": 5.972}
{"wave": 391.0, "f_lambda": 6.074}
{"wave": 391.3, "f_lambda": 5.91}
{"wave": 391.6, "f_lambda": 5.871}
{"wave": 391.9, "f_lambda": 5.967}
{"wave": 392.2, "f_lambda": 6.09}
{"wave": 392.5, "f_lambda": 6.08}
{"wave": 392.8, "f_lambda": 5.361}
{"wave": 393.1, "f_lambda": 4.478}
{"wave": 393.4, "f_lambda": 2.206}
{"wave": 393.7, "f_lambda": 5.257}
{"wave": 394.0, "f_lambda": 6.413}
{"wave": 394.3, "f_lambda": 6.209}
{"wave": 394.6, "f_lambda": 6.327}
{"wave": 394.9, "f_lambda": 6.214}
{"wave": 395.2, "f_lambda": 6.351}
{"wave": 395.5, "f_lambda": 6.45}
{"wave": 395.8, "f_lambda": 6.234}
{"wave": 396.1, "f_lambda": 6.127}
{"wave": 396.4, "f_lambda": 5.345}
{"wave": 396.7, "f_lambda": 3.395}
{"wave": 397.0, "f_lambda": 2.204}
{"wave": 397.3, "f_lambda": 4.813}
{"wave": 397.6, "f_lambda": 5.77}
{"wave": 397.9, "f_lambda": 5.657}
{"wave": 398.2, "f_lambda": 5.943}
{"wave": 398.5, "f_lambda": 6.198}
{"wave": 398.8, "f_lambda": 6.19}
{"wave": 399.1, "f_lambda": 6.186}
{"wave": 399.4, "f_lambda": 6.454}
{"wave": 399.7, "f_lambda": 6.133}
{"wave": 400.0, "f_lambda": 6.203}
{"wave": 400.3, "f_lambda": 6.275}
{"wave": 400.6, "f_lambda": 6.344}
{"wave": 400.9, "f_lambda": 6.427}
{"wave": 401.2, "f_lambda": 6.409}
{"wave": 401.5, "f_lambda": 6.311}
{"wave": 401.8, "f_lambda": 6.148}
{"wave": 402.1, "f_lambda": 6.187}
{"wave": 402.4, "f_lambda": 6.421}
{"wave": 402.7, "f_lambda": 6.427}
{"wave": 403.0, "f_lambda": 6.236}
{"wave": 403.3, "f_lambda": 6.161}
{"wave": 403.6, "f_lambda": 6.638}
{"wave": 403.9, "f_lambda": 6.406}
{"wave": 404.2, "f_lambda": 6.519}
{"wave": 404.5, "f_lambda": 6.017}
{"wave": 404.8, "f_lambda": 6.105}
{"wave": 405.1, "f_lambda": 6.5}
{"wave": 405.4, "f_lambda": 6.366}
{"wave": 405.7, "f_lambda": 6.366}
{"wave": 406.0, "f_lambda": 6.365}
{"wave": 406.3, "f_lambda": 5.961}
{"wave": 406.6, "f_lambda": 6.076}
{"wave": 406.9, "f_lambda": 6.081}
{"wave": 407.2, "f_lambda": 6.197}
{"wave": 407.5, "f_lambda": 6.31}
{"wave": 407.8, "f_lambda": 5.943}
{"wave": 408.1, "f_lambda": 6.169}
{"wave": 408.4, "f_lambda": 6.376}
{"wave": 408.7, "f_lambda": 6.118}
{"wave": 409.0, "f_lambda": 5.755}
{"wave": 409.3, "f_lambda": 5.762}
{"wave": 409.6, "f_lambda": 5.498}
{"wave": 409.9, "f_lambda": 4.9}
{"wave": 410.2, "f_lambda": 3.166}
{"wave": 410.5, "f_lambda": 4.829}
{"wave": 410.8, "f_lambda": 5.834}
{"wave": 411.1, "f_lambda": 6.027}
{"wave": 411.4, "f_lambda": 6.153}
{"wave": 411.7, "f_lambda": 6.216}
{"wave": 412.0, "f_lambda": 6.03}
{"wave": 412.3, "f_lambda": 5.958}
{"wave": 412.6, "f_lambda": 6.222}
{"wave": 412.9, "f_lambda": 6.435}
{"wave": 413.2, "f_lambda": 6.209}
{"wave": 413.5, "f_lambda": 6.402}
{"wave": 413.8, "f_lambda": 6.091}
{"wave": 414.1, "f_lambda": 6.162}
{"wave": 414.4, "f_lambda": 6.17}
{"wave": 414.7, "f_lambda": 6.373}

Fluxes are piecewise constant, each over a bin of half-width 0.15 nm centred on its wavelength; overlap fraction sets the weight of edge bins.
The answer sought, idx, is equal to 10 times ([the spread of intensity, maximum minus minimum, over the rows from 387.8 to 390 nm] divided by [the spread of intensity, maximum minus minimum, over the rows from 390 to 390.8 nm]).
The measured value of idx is 303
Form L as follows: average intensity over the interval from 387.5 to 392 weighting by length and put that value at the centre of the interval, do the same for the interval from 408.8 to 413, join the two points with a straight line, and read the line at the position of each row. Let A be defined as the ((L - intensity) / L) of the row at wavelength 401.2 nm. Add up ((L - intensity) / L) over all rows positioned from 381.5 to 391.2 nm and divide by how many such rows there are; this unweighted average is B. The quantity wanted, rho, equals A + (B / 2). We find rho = -0.161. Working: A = -0.15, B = -0.023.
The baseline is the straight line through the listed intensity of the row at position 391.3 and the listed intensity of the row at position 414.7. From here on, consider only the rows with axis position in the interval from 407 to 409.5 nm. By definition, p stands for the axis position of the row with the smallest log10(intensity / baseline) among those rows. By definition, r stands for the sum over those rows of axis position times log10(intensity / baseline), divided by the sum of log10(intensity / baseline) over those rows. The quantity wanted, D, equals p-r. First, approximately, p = 409.0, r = 408.88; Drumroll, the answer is 0.12 nm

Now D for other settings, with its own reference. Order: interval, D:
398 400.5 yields -1.33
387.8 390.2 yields 0.07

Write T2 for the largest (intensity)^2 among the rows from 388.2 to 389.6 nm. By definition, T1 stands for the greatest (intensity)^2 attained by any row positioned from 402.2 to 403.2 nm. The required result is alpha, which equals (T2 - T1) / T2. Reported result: -0.36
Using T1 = 41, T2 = 30.4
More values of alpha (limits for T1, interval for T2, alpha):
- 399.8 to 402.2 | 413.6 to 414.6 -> -0.09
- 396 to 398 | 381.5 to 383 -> 0.04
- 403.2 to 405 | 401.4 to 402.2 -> -0.11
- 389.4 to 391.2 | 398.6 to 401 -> 0.11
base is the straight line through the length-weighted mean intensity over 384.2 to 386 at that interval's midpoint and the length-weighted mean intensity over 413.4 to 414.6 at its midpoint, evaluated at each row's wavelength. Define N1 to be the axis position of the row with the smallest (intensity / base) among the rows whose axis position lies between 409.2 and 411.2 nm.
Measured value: 410.2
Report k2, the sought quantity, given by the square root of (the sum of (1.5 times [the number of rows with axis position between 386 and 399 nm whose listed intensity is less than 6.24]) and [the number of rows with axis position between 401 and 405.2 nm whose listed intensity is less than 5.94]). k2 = 7.4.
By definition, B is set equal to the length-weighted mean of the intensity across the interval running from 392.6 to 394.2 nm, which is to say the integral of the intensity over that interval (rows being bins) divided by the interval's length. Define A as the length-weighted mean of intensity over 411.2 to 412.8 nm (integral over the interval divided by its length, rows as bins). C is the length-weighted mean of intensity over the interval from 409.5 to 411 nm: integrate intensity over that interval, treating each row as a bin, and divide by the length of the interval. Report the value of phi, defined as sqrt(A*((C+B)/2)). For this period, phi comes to 5.4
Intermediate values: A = 6.12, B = 4.8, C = 4.9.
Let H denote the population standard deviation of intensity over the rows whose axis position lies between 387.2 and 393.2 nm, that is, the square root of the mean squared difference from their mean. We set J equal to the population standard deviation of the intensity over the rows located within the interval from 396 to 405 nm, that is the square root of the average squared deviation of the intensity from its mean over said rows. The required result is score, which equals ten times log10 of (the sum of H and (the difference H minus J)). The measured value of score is -2.7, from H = 0.73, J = 0.92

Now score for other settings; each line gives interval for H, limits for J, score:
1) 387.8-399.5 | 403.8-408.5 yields 2.9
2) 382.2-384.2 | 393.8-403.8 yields -2.1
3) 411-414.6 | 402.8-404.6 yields -12.3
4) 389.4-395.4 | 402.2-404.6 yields 2.2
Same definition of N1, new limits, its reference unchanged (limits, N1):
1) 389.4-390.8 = 389.5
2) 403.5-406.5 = 406.3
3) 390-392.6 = 391.6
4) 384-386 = 384.1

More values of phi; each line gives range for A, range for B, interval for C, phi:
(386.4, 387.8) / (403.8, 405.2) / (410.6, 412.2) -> 6.2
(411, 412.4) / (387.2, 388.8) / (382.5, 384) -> 5.6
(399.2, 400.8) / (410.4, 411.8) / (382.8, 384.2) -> 5.7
